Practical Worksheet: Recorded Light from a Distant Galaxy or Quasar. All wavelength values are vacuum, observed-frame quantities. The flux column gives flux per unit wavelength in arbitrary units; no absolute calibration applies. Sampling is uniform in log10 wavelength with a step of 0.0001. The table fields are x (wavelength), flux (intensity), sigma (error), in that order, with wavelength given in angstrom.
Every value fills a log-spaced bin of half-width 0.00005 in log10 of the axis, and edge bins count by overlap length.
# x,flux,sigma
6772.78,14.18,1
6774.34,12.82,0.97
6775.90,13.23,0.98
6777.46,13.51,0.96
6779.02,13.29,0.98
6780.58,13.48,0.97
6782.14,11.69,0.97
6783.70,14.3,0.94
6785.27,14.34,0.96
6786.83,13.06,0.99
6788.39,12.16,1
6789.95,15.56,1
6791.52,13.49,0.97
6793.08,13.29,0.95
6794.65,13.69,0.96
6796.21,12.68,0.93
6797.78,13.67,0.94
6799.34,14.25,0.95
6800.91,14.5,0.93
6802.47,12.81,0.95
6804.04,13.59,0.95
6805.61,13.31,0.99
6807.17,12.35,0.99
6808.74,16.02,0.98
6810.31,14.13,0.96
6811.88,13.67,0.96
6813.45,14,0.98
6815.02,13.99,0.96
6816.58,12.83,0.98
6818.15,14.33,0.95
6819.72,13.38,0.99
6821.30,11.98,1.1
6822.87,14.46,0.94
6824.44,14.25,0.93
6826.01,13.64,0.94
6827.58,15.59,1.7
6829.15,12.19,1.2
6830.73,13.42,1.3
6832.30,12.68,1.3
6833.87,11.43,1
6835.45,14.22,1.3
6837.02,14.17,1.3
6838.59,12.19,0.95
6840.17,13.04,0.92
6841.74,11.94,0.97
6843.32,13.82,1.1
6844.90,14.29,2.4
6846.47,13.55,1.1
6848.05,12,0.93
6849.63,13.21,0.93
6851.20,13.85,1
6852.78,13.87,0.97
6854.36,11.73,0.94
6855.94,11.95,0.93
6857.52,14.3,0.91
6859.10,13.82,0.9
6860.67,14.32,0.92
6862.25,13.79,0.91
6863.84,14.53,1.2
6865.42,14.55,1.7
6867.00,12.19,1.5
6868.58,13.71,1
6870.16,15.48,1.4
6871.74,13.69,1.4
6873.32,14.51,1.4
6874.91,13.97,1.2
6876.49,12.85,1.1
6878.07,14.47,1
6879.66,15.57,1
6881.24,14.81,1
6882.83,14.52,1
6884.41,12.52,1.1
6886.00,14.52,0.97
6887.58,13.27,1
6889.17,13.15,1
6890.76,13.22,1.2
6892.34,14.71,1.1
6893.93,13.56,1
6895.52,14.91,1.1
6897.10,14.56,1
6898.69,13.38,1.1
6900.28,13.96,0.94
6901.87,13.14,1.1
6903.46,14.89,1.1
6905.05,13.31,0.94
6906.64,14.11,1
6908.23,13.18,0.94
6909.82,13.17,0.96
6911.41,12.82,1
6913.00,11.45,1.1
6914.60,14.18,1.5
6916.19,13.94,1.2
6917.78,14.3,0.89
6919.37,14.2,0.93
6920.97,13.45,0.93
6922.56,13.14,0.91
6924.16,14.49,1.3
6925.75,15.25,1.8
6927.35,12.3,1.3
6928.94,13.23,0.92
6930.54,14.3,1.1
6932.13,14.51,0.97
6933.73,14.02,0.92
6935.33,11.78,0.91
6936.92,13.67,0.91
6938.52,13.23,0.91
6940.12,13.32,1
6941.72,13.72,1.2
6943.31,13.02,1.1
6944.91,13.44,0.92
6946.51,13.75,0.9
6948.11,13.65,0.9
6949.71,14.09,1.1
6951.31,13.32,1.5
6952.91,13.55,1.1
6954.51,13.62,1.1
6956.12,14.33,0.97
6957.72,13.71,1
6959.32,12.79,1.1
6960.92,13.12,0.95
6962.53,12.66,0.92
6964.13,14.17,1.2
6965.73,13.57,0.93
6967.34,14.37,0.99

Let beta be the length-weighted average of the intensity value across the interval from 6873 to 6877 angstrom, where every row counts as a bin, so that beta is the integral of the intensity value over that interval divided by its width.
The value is 13.7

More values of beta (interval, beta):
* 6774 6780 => 13.3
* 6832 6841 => 13.0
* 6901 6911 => 13.6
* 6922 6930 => 13.7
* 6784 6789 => 13.3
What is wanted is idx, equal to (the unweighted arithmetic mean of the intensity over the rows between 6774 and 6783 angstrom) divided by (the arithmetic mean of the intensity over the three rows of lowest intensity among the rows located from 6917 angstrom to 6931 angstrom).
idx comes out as 1.01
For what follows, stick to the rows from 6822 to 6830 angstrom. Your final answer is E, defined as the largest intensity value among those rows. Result 15.59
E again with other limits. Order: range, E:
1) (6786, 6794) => 15.56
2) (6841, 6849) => 14.29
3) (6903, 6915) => 14.89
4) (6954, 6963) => 14.33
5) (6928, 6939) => 14.51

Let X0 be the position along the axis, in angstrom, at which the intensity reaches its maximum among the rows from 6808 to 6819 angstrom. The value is 6808.74 angstrom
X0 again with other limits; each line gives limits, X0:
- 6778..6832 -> 6808.74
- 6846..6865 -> 6863.84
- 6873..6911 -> 6879.66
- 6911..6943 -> 6925.75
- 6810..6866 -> 6827.58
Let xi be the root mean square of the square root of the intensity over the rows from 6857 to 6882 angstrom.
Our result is 3.763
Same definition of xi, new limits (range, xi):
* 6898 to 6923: 3.680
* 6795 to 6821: 3.704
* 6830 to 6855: 3.618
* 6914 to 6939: 3.708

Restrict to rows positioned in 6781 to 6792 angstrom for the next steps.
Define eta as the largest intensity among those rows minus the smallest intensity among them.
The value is 3.9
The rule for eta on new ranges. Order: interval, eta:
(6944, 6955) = 0.8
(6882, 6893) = 2.2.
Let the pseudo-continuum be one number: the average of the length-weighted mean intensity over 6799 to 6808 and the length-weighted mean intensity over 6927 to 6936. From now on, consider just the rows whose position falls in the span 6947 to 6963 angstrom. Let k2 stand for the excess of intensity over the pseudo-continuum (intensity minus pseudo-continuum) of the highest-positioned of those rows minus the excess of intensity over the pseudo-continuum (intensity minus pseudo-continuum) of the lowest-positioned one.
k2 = -1.0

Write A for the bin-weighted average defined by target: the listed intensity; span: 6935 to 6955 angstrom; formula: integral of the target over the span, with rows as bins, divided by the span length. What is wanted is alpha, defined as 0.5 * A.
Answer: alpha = 6.72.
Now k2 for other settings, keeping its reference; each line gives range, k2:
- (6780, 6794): -0.2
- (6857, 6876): -0.3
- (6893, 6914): -2.1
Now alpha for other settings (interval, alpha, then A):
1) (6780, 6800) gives 6.75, 13.5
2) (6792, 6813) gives 6.85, 13.7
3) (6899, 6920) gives 6.79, 13.6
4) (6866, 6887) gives 7.03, 14.1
